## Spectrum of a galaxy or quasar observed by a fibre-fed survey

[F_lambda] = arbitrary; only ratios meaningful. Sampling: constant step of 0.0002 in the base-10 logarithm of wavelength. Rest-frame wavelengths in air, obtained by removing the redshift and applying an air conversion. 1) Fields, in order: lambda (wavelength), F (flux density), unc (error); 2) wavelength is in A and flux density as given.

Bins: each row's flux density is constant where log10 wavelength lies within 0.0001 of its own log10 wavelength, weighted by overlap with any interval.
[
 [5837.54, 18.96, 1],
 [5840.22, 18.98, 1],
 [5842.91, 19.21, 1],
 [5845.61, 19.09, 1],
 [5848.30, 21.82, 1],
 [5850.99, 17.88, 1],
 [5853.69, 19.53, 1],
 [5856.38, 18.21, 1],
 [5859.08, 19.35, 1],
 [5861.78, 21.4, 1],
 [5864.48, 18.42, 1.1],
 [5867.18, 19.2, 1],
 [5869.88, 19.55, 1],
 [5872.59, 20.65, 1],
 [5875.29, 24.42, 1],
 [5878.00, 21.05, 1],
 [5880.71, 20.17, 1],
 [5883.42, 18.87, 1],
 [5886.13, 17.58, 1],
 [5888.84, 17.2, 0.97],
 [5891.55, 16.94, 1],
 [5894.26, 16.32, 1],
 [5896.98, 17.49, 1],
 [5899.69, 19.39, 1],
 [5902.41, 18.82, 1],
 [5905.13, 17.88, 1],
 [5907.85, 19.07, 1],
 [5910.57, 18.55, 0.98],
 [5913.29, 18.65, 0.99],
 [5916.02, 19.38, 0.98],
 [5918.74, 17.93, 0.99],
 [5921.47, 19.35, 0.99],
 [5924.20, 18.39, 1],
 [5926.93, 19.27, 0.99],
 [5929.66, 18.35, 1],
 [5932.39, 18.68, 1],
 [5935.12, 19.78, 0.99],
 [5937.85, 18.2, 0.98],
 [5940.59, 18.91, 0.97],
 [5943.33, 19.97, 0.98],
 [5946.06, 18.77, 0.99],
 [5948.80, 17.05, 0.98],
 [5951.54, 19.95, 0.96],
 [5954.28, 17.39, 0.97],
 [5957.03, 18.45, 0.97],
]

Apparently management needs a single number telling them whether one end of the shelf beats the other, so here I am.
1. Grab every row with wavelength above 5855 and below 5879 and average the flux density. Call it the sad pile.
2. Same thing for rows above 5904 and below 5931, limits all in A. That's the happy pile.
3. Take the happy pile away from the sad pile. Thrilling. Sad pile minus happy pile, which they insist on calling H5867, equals 1.6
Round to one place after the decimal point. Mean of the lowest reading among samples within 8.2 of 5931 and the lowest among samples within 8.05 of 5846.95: 18.0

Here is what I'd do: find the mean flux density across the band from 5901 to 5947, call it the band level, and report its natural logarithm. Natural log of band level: 2.935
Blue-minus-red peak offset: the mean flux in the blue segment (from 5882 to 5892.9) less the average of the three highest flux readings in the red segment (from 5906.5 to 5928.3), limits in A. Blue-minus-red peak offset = -1.7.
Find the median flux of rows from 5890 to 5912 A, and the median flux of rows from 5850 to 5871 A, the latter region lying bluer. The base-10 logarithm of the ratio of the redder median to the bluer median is -0.02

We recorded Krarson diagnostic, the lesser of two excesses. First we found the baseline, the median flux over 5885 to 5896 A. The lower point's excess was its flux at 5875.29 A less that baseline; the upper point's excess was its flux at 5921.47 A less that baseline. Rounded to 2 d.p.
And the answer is 2.28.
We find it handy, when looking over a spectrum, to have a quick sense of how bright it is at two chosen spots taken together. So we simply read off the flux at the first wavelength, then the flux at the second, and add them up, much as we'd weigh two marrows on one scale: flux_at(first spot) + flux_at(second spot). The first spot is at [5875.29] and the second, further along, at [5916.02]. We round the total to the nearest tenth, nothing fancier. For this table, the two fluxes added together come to 43.8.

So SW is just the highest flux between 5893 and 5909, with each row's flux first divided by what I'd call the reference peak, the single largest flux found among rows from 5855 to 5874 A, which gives 0.91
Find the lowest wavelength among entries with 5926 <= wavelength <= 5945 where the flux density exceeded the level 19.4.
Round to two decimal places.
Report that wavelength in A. 5935.12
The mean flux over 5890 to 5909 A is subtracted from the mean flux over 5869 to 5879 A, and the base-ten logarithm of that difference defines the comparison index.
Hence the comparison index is 0.5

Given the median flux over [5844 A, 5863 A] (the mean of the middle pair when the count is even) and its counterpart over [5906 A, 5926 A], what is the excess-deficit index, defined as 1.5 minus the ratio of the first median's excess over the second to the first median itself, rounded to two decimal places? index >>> 1.46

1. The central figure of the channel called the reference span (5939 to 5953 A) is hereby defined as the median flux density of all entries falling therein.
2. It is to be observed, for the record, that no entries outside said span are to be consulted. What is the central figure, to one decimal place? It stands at 18.9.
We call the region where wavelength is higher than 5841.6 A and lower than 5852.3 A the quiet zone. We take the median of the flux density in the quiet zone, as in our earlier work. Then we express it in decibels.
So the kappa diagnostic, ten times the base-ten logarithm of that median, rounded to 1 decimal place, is 12.8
